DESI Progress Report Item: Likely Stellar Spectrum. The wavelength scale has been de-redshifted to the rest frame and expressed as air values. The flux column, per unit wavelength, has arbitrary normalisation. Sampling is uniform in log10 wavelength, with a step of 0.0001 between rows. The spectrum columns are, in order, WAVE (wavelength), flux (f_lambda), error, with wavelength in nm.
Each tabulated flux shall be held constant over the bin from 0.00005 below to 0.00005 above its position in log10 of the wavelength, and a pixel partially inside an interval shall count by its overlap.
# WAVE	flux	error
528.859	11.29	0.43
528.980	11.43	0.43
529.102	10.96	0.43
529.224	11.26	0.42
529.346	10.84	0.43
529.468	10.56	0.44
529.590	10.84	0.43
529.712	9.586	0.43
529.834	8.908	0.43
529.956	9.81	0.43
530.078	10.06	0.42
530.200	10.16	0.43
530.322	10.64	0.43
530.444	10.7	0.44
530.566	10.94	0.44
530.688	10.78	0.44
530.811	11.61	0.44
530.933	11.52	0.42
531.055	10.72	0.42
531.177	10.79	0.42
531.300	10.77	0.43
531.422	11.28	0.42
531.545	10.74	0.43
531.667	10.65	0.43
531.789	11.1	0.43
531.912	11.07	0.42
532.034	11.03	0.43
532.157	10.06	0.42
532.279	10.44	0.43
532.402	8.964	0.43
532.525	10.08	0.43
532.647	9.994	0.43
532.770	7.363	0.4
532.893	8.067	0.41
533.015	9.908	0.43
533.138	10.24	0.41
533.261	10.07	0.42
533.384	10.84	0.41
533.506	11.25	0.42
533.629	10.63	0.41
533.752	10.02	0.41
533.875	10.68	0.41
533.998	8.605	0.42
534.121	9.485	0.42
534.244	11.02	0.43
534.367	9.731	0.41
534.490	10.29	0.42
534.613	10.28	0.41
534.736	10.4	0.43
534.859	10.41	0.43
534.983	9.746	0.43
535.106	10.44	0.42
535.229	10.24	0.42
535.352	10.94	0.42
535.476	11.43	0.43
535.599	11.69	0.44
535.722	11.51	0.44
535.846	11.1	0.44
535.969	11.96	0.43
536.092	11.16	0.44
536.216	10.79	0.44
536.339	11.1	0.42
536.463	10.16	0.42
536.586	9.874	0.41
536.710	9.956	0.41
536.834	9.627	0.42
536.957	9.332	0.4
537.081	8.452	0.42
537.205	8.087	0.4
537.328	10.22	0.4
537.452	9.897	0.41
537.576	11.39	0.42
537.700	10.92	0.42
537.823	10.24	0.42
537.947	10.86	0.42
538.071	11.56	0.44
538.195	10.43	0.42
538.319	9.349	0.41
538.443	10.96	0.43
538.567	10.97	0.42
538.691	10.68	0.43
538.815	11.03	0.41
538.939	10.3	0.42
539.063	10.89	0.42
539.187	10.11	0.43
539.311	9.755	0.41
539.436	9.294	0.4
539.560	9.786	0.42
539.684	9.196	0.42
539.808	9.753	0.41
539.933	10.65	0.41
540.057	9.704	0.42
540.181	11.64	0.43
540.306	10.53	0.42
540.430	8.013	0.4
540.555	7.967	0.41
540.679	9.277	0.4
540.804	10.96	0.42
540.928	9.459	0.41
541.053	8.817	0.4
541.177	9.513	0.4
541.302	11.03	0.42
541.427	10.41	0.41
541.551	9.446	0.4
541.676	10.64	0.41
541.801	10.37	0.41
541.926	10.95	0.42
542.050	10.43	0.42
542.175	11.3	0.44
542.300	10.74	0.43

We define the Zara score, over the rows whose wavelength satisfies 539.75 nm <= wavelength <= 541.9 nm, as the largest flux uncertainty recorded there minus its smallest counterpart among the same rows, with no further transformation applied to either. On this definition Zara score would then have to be 0.0300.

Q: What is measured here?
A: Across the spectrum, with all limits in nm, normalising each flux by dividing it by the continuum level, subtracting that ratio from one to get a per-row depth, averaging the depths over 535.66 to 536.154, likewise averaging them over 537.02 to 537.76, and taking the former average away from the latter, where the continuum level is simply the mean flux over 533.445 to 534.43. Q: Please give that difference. 0.158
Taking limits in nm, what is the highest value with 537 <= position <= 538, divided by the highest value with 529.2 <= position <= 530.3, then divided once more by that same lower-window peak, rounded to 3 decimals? 0.090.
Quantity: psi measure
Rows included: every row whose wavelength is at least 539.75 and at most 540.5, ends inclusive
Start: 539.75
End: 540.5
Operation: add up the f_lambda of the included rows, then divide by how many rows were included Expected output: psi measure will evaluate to 10.0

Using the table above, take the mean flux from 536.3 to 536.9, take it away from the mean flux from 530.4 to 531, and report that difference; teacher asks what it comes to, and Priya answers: 1.0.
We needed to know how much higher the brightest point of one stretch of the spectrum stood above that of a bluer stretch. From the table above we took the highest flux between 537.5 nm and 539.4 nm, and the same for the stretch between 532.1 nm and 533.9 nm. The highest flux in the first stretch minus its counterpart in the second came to 0.31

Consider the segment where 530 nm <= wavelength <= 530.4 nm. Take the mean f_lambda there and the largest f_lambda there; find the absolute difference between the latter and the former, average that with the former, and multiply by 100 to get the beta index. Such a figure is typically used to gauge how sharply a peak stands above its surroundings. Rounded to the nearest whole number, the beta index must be 532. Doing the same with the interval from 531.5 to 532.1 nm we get 555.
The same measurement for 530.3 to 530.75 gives 547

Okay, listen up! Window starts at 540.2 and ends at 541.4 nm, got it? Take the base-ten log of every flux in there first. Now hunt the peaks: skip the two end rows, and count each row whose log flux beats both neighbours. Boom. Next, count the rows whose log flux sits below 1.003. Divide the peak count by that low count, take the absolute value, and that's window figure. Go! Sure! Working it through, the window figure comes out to 0.17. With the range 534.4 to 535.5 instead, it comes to 2.00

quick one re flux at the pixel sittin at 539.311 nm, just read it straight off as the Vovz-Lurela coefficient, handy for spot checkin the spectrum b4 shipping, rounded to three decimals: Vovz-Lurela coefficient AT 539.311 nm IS 9.755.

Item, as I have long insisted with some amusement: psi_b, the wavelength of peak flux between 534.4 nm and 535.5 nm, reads 535.476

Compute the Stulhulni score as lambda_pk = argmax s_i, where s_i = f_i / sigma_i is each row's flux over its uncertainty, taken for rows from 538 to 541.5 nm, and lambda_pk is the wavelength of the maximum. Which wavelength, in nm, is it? 540.181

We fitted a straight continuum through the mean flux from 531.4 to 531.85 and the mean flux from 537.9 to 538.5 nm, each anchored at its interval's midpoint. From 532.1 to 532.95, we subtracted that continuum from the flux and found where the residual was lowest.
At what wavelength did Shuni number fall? 532.770 nm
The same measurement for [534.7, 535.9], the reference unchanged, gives 534.983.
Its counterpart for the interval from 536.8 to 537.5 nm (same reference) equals 537.205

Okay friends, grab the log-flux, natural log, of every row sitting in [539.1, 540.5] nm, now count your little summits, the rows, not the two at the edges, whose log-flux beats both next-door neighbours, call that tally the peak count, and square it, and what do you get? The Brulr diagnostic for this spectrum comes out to 9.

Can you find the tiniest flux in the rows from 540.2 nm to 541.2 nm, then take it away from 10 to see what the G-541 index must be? 2.0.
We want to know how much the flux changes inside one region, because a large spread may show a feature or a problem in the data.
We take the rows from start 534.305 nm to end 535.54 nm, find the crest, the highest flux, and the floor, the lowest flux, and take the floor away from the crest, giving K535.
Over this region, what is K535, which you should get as 1.70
